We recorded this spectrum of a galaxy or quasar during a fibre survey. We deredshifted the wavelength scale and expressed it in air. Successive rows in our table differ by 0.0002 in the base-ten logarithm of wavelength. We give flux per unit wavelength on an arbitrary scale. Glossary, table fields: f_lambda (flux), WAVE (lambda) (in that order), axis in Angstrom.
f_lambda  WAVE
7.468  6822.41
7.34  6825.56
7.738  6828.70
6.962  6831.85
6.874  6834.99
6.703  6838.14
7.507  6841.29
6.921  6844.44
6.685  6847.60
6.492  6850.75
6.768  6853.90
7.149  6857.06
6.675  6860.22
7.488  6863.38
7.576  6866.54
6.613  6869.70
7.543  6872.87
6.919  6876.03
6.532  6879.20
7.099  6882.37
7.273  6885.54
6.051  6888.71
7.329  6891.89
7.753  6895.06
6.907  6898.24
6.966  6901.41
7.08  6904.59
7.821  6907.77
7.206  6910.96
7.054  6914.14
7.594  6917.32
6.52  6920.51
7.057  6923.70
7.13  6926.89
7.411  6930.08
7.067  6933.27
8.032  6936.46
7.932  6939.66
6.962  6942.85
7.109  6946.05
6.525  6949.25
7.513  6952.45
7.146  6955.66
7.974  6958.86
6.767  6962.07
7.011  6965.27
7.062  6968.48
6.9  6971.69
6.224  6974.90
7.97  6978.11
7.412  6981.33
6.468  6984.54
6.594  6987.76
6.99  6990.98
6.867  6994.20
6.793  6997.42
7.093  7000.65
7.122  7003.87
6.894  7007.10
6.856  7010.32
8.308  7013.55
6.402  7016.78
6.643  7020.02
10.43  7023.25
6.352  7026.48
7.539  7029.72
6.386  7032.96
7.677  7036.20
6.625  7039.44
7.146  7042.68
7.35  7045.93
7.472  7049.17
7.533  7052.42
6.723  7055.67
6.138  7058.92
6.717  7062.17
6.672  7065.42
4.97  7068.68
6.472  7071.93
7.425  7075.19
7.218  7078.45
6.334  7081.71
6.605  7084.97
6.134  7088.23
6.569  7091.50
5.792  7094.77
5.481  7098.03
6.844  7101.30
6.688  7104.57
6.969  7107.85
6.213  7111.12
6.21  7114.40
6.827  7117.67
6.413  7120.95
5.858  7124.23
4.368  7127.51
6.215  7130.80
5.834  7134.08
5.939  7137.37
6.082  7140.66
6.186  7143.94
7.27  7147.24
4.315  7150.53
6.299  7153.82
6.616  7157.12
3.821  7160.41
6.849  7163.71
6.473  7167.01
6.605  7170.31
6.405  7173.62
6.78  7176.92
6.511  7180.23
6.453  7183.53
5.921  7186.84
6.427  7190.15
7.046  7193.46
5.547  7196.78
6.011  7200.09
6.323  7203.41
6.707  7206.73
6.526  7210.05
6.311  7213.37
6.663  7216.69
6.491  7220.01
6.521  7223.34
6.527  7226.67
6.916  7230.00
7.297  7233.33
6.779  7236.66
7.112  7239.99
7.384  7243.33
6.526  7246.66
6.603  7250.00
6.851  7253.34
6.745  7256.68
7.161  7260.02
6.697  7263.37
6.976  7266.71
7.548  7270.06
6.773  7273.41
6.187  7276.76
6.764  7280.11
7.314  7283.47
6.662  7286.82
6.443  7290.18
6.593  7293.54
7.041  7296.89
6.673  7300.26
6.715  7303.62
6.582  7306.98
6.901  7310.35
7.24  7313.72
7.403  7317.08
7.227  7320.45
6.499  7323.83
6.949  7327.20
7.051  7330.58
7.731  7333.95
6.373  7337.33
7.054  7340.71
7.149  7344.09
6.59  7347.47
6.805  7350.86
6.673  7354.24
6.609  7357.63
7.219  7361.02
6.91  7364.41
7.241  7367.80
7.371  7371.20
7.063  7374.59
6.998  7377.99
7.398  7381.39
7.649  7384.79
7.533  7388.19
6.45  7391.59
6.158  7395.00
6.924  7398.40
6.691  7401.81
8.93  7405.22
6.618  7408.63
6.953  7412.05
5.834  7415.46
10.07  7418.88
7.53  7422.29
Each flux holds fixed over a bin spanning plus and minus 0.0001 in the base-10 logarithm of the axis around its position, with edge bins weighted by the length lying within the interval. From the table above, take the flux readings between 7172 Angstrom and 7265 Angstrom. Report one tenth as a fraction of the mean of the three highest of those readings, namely 0.0137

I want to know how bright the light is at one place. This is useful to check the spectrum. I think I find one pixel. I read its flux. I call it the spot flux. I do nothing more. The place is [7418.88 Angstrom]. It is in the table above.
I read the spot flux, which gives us 10.07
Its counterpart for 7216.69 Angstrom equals 6.663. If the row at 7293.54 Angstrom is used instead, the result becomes 6.593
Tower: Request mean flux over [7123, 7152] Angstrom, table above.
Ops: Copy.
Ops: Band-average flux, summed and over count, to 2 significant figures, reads 5.8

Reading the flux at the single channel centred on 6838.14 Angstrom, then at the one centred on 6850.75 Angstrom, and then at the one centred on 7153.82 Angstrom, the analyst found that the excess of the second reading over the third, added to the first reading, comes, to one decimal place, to 6.9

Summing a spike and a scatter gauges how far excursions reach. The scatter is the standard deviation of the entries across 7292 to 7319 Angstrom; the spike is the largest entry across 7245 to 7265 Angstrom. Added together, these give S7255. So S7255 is 7.5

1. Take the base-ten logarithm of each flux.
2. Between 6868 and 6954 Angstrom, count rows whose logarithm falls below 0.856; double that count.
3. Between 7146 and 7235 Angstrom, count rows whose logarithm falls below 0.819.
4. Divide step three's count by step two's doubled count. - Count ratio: 0.53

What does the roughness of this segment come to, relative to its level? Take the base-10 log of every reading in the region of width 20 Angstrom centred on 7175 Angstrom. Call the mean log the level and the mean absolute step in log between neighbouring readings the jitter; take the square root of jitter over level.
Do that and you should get 0.129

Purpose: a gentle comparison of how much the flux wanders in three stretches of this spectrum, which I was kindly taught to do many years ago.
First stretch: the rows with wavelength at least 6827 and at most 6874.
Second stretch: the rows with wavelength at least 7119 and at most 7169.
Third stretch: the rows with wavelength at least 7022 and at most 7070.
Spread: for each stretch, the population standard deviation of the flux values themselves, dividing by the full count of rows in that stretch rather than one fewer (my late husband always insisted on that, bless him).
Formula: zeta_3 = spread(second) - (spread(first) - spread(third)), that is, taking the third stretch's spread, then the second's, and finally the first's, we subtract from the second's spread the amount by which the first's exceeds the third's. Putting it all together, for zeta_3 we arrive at 1.68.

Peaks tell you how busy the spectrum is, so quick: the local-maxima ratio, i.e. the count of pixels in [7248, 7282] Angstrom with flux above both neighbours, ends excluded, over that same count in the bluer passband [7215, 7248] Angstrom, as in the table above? 1.50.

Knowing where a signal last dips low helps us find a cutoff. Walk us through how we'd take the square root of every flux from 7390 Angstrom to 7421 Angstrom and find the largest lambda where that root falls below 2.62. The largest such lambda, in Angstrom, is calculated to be 7415.46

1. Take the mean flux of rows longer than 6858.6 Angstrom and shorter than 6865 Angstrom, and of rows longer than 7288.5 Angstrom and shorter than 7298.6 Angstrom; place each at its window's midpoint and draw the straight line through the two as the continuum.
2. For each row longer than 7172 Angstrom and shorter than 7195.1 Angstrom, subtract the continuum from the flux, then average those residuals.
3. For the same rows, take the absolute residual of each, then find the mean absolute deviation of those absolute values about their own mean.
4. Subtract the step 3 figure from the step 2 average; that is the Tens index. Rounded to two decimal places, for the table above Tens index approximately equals -0.44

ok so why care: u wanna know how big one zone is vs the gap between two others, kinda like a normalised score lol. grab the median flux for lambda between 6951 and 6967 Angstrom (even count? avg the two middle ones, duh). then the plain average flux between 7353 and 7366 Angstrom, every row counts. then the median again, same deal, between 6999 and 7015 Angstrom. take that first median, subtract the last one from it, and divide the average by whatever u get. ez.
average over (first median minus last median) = 129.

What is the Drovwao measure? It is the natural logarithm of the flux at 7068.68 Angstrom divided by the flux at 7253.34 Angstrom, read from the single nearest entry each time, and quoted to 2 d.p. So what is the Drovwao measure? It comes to -0.32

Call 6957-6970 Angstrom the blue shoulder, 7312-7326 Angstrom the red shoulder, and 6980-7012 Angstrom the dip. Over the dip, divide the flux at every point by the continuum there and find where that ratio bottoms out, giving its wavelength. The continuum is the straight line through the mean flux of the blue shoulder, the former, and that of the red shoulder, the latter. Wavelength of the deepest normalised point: 6984.54 Angstrom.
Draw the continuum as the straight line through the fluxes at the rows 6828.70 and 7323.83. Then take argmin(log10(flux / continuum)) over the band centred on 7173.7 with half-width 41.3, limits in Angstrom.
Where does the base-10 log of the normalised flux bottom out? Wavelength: 7160.41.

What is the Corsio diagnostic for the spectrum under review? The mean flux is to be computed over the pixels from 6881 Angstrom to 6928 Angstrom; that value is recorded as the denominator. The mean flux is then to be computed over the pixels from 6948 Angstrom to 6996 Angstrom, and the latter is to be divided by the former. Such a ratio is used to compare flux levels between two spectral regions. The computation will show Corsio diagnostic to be 0.99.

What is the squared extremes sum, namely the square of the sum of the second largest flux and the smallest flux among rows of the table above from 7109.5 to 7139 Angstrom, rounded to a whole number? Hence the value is 116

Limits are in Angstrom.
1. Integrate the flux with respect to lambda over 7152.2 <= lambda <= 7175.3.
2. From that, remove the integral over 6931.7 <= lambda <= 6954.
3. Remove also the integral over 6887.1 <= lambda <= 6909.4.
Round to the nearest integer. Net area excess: -180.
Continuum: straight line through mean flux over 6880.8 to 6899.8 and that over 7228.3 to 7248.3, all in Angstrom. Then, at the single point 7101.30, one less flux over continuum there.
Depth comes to 0.026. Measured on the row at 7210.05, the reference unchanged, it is 0.069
